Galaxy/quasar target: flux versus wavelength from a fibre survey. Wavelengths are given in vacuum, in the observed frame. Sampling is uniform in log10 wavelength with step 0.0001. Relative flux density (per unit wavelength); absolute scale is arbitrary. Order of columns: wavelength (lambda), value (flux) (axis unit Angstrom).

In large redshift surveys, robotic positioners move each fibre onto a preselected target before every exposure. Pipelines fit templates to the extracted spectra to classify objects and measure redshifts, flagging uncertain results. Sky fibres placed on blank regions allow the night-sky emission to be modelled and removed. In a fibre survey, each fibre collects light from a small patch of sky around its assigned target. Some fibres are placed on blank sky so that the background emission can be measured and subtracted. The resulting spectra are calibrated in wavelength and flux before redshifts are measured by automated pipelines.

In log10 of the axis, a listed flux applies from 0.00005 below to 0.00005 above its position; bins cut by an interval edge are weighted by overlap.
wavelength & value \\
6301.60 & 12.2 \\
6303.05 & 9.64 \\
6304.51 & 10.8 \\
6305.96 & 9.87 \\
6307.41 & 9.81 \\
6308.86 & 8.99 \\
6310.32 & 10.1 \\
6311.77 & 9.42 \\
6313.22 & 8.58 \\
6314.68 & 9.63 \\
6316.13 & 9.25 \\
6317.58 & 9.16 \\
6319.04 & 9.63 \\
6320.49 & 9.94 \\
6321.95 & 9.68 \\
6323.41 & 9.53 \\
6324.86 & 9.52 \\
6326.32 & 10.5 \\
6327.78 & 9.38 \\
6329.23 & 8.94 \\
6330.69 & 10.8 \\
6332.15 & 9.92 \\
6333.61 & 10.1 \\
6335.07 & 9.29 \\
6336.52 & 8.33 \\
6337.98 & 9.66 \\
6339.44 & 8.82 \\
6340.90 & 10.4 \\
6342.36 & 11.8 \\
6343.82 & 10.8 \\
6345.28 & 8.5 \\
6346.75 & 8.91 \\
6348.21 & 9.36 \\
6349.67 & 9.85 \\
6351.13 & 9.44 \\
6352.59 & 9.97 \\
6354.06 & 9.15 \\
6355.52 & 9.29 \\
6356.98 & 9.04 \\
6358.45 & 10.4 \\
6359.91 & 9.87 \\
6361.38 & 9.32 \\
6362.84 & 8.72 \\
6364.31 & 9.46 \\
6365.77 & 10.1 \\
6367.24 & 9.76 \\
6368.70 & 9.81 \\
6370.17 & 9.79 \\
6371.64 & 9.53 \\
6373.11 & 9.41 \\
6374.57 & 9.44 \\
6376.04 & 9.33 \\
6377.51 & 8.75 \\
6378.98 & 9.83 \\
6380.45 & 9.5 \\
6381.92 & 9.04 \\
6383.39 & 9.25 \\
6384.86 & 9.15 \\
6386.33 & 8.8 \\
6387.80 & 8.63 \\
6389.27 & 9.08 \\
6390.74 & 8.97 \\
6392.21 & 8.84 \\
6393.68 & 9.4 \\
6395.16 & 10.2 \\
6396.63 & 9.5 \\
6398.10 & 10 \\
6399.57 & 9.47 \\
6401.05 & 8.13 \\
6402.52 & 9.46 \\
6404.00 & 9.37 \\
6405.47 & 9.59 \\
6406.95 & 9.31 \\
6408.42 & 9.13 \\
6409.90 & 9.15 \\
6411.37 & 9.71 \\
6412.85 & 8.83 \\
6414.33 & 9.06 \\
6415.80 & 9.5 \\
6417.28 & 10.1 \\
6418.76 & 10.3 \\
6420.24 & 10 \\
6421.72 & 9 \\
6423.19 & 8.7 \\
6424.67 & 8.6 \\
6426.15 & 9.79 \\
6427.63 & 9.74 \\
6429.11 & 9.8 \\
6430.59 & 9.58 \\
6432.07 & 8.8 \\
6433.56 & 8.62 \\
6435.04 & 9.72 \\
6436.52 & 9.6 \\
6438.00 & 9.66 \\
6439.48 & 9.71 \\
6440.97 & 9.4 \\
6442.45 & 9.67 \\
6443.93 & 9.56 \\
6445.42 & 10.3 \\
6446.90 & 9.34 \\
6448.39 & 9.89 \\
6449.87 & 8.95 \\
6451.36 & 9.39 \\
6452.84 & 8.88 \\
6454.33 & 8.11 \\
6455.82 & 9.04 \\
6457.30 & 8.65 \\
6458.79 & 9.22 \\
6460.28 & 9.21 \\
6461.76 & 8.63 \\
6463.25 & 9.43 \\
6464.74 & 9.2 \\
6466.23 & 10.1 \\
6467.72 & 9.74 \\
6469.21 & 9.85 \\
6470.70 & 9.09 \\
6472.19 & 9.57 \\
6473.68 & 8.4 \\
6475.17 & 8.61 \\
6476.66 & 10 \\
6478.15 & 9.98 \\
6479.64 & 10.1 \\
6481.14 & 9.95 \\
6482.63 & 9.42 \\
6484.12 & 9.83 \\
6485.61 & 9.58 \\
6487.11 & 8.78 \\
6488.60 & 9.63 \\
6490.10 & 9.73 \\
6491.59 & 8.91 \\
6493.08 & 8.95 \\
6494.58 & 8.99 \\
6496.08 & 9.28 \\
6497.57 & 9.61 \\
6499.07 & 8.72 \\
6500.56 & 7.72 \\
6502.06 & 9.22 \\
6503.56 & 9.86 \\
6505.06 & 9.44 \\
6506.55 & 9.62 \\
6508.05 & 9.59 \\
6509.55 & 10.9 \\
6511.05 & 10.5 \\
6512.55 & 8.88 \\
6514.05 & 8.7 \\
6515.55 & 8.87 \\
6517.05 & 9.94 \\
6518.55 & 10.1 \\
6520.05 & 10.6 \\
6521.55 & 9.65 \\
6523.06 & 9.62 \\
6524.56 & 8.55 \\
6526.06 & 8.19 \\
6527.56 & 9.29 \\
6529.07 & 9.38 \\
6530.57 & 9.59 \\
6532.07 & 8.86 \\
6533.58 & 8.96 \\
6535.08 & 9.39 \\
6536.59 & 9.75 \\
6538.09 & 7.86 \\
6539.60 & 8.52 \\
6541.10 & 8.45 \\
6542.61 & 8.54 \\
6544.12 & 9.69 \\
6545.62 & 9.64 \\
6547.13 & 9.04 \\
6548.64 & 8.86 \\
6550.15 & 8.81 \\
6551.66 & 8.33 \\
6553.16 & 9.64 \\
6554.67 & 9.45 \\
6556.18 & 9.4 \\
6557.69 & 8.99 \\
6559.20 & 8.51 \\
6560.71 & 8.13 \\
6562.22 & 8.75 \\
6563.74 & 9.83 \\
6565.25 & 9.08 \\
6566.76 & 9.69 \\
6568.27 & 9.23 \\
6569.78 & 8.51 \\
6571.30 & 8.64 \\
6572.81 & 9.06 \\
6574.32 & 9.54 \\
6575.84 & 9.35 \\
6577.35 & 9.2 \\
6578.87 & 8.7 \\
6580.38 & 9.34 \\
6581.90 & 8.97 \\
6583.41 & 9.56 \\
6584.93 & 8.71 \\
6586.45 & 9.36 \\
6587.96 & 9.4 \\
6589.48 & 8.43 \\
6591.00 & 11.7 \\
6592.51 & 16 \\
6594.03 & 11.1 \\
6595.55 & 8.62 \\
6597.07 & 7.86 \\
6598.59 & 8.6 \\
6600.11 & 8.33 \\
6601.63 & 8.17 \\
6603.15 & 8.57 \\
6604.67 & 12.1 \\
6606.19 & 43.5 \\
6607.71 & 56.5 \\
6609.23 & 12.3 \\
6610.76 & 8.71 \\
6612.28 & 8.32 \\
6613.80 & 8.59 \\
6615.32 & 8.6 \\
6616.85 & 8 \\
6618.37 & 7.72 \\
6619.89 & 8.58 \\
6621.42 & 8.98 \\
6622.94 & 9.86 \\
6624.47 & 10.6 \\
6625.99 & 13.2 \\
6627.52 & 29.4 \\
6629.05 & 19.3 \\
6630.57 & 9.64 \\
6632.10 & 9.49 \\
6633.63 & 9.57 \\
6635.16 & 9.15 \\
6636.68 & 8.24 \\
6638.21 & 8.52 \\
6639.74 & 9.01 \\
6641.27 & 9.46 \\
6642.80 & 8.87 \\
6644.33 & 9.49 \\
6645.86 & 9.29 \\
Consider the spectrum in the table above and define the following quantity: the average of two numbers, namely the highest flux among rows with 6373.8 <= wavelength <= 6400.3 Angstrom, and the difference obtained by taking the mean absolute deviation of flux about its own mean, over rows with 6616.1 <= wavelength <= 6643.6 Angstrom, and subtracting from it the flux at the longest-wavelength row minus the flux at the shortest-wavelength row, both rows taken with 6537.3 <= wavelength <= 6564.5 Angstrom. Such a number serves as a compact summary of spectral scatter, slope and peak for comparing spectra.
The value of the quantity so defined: 5.7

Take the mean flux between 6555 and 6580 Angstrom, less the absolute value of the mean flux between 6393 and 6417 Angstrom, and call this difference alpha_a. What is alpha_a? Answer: -0.3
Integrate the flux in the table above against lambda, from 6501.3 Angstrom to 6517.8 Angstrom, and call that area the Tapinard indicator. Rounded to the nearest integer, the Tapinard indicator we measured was 158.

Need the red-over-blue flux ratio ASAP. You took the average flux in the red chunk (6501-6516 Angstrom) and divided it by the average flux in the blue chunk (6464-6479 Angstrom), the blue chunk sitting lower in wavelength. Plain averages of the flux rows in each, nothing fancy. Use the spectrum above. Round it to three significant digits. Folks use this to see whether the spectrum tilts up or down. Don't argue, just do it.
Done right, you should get 1.01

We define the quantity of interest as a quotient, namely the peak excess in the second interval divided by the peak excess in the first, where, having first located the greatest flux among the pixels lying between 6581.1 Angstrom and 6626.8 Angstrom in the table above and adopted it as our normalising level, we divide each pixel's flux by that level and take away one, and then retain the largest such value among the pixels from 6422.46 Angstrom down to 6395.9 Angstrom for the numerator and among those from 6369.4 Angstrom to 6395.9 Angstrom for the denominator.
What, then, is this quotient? 1.00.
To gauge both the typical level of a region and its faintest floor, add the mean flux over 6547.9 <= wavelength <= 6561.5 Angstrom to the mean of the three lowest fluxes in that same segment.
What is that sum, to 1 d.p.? 17.2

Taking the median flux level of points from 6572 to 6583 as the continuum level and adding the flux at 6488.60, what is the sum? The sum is 18.8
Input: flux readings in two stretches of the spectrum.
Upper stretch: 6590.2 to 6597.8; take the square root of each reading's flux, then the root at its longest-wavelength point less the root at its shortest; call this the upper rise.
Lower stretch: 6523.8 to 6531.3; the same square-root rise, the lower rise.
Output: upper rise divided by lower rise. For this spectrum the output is -3.6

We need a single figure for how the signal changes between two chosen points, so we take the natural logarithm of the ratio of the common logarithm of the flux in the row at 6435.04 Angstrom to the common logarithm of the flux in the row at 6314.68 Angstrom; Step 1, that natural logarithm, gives 0.00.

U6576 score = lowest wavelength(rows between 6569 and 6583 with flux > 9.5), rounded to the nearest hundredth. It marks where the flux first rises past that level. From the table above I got 6574.32 Angstrom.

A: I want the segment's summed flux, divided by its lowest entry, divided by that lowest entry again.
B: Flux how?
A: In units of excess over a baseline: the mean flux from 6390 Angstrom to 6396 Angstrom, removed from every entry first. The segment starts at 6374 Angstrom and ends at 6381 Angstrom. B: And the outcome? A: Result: 0.2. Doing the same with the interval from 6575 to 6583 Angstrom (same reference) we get -2.8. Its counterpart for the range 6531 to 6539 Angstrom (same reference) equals -0.9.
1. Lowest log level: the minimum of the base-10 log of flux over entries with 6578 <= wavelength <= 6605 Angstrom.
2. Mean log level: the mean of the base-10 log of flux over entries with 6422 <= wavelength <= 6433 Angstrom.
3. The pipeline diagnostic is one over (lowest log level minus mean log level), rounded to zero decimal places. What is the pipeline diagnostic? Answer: -14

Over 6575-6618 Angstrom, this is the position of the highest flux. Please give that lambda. 6607.71 Angstrom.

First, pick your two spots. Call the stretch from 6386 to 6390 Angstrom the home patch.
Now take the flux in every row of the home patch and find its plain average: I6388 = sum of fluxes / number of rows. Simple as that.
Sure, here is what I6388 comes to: 8.8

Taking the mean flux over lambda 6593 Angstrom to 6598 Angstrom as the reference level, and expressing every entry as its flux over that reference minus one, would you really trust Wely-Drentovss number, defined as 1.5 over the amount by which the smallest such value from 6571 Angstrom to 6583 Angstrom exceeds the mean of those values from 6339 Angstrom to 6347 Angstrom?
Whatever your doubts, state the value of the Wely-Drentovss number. -11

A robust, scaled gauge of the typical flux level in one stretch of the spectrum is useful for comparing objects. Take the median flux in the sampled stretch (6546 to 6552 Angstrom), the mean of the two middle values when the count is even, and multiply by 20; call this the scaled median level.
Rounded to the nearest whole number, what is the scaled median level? 177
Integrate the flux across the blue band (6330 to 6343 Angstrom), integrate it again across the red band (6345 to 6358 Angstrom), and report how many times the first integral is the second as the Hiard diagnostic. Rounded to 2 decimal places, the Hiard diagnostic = 1.06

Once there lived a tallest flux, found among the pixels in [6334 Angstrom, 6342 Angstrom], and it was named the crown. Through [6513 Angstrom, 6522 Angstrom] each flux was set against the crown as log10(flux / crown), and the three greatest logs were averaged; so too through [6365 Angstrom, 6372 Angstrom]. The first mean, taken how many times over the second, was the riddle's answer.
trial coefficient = 0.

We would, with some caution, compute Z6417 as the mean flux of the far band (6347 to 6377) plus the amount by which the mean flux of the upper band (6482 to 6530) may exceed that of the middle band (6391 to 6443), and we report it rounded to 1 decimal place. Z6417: 9.5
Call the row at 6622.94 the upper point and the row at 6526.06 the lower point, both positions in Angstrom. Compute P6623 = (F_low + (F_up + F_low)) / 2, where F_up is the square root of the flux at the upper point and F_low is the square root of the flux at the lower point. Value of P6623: 4.43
